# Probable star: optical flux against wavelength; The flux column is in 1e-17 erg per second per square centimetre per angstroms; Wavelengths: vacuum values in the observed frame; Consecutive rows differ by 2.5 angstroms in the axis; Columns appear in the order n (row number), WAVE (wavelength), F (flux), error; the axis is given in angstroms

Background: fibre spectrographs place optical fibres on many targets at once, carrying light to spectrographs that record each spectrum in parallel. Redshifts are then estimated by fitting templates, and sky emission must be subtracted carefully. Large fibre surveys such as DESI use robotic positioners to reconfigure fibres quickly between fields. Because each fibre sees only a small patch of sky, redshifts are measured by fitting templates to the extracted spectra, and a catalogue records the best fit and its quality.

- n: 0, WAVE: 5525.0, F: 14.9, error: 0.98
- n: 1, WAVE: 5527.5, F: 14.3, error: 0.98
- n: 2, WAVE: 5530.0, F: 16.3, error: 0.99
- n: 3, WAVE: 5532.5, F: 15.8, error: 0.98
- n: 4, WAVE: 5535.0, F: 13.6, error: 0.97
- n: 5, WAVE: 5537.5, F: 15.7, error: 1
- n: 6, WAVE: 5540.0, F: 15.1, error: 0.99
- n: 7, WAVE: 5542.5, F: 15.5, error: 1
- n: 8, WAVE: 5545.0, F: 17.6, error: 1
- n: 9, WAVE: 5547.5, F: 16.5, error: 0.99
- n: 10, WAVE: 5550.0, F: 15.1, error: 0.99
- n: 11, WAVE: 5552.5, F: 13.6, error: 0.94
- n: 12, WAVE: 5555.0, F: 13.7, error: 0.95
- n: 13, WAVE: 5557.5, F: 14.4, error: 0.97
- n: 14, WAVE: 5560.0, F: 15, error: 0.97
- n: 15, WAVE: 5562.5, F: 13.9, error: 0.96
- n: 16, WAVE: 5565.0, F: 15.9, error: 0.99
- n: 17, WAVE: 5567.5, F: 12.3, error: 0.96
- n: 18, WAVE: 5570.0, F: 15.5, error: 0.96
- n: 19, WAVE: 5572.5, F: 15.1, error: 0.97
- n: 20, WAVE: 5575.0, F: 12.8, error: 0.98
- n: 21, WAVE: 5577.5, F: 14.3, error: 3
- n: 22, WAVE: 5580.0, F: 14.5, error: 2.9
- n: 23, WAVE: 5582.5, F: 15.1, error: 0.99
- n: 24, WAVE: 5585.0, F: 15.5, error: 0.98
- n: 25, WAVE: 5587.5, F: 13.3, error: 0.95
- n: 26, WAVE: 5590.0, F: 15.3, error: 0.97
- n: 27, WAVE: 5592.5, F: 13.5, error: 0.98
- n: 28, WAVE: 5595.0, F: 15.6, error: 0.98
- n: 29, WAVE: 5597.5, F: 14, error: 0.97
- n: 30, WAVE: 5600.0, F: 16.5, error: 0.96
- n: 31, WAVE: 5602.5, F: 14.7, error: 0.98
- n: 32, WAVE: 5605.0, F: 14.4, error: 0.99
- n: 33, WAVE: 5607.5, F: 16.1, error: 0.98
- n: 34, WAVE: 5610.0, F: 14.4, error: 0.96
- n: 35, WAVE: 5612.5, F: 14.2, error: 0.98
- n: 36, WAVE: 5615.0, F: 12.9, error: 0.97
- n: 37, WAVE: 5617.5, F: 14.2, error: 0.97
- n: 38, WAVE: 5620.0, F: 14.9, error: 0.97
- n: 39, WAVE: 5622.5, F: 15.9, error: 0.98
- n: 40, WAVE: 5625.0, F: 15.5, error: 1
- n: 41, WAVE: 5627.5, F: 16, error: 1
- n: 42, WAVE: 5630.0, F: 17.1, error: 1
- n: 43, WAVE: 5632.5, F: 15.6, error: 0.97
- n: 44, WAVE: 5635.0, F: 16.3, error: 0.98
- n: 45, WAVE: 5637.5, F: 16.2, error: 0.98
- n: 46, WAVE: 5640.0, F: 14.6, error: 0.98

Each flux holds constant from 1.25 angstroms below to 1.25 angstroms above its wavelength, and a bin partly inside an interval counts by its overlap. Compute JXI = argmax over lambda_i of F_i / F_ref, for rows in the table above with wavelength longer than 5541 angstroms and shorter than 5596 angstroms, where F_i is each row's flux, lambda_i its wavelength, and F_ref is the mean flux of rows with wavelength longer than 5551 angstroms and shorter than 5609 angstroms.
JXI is 5545.0 angstroms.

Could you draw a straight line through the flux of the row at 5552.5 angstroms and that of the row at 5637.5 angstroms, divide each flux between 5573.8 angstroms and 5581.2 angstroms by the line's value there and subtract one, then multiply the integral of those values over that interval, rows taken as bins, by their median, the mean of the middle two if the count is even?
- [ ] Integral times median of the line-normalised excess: 0.0012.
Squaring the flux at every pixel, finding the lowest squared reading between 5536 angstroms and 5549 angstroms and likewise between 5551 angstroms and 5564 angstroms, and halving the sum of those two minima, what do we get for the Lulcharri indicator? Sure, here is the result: 206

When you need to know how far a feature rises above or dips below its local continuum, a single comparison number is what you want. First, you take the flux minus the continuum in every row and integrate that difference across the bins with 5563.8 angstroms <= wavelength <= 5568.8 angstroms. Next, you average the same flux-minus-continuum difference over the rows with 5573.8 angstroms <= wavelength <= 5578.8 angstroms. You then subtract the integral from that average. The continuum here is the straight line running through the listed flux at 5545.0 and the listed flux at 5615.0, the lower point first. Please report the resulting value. 8.4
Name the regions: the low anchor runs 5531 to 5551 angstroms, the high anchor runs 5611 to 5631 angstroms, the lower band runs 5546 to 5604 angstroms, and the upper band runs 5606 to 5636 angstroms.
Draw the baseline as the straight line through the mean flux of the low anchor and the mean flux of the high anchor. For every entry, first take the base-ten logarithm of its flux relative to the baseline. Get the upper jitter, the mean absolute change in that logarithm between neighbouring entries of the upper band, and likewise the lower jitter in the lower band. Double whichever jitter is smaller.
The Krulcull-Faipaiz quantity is 0.055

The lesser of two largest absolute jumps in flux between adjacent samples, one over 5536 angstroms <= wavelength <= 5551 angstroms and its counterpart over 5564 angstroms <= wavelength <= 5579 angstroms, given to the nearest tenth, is 2.1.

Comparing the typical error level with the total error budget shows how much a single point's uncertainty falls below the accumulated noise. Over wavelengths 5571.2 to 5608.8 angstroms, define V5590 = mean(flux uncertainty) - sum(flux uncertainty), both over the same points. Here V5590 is -17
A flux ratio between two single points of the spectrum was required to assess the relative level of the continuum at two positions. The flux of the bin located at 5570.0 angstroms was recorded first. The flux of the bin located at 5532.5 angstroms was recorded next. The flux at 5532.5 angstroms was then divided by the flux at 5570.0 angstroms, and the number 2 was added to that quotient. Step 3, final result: 3.02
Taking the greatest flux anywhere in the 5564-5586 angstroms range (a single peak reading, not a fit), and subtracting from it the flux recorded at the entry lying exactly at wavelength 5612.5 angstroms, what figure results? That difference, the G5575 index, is 1.7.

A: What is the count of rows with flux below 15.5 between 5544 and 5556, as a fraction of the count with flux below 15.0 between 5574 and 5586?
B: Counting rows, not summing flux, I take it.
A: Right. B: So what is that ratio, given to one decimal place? 1.0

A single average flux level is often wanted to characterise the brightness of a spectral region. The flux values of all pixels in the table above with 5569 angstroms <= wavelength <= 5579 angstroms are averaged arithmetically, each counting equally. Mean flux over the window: 14.4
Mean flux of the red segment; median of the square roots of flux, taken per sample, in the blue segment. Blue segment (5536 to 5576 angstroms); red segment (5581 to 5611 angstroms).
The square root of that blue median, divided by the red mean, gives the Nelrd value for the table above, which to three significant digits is 0.133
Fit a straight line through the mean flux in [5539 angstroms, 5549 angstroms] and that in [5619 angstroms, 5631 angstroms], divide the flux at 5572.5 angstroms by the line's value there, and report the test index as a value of 0.94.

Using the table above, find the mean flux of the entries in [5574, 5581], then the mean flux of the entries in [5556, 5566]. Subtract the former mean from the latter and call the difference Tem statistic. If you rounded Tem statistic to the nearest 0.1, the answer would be 0.9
